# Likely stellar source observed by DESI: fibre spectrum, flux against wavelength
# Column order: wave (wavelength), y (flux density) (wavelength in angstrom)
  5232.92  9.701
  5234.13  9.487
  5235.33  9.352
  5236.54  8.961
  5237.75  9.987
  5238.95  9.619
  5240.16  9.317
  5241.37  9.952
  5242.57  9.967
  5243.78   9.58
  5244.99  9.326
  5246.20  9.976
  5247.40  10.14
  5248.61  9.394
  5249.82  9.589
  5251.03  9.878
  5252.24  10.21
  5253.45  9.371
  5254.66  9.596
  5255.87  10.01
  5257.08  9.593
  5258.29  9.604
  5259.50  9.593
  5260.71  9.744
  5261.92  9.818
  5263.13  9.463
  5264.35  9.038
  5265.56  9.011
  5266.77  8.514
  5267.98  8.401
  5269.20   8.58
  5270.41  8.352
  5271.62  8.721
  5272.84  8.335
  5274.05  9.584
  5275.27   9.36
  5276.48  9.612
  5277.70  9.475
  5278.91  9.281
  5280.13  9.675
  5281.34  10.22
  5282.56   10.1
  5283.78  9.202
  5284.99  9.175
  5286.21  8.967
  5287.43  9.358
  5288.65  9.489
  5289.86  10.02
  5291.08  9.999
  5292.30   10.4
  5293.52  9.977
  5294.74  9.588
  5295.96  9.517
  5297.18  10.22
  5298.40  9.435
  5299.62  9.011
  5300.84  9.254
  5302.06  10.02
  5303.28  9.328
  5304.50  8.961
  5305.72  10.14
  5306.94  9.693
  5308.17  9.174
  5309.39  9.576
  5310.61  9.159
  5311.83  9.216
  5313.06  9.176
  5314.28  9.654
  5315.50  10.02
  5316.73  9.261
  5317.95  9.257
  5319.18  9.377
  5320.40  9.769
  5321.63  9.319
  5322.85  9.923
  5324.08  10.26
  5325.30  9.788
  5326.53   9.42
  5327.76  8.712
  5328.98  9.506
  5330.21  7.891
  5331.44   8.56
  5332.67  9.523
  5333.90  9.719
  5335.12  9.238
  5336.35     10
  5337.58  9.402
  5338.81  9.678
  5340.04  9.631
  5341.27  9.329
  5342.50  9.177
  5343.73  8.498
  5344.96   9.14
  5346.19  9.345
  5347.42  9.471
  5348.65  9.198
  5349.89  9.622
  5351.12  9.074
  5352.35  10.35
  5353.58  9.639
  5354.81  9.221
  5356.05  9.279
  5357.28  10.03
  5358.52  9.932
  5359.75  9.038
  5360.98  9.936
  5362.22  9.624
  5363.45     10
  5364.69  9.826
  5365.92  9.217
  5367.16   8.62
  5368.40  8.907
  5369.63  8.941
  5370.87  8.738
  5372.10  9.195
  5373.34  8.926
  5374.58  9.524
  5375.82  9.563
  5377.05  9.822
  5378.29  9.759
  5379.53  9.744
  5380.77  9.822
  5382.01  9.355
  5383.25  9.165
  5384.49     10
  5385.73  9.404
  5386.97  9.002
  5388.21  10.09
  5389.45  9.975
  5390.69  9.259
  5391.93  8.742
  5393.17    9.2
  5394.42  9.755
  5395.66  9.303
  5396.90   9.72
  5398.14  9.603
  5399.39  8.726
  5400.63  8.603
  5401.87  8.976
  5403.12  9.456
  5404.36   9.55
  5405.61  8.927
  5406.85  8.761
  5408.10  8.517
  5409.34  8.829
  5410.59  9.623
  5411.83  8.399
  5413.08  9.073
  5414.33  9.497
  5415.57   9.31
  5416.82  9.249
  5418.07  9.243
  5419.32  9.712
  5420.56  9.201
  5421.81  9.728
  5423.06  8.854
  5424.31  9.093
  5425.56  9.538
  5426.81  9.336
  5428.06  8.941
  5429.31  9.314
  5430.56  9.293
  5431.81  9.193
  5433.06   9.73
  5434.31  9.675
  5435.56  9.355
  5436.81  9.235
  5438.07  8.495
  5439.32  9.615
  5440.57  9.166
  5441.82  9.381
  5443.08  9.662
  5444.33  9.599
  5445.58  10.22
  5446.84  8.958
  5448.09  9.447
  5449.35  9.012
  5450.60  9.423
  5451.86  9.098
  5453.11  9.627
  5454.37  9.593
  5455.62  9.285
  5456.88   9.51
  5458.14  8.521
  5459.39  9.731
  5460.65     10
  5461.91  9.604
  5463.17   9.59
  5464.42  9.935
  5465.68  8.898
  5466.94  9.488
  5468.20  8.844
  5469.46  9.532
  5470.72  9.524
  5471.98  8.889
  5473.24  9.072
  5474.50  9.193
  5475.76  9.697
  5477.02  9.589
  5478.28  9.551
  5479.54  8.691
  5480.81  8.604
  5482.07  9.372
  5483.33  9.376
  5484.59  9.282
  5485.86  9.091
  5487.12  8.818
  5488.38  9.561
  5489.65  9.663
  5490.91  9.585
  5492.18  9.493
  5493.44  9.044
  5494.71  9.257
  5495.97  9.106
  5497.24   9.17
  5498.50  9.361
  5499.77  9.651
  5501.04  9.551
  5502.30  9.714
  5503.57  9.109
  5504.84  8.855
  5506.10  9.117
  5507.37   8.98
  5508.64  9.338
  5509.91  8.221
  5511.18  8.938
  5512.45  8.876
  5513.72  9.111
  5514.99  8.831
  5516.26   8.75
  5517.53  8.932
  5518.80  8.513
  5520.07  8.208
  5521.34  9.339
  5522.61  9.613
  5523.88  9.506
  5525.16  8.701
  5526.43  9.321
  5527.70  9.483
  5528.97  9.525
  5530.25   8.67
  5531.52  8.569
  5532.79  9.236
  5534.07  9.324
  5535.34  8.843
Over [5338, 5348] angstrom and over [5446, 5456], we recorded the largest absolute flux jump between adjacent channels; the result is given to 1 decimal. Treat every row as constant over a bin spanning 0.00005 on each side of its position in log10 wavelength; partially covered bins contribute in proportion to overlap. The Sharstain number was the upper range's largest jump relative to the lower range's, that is 0.8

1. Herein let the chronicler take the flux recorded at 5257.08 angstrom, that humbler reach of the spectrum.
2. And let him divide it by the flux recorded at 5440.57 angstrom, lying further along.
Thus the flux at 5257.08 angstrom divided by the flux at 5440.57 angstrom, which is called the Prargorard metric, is 1.05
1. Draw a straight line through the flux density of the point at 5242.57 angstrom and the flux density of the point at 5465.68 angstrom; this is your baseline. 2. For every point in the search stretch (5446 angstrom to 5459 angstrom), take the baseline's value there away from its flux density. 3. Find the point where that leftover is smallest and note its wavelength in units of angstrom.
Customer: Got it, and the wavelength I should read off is 5458.14 angstrom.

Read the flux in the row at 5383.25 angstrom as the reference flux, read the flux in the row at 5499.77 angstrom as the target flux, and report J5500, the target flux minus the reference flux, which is 0.5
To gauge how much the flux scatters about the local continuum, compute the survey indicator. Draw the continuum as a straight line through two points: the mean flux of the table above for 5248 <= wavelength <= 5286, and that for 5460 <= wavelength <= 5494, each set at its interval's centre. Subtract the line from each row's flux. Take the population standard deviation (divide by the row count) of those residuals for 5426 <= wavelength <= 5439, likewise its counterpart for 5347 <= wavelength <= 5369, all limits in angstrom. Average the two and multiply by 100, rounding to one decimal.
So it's 39.0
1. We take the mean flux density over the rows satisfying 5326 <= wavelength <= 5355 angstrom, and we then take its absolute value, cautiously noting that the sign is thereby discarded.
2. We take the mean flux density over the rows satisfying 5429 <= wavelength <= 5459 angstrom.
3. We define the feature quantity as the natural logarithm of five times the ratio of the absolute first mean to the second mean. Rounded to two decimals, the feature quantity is 1.60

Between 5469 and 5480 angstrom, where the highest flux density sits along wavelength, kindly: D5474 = 5475.76 angstrom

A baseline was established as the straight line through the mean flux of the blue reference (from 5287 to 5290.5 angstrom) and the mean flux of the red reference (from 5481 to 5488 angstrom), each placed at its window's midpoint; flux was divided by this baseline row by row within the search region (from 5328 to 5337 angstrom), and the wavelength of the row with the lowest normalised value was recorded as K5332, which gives 5330.21 angstrom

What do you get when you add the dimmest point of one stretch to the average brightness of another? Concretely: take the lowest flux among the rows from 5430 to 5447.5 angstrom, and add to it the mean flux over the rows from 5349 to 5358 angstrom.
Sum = 18.1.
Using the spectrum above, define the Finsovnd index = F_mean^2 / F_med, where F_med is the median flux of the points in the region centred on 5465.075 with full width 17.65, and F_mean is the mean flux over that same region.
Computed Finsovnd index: 9.2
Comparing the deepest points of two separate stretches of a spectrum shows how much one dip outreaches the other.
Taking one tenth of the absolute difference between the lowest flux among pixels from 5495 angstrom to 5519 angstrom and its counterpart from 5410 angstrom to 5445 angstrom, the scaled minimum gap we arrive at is 0.02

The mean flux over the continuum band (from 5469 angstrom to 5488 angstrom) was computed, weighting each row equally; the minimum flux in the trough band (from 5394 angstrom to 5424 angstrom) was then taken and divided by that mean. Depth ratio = 0.91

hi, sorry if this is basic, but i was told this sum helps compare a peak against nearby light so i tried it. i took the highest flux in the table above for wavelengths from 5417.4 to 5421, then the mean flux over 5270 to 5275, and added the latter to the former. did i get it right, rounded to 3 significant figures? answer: 18.5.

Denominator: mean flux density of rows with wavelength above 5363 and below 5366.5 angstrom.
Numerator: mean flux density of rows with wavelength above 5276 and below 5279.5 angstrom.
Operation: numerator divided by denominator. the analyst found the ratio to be 0.977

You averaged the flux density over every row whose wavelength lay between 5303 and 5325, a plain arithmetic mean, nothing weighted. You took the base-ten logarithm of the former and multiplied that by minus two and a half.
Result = -2.45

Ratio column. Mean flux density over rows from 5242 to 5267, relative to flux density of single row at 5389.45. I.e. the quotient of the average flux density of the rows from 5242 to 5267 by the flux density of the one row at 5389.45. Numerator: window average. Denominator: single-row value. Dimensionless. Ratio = 0.96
